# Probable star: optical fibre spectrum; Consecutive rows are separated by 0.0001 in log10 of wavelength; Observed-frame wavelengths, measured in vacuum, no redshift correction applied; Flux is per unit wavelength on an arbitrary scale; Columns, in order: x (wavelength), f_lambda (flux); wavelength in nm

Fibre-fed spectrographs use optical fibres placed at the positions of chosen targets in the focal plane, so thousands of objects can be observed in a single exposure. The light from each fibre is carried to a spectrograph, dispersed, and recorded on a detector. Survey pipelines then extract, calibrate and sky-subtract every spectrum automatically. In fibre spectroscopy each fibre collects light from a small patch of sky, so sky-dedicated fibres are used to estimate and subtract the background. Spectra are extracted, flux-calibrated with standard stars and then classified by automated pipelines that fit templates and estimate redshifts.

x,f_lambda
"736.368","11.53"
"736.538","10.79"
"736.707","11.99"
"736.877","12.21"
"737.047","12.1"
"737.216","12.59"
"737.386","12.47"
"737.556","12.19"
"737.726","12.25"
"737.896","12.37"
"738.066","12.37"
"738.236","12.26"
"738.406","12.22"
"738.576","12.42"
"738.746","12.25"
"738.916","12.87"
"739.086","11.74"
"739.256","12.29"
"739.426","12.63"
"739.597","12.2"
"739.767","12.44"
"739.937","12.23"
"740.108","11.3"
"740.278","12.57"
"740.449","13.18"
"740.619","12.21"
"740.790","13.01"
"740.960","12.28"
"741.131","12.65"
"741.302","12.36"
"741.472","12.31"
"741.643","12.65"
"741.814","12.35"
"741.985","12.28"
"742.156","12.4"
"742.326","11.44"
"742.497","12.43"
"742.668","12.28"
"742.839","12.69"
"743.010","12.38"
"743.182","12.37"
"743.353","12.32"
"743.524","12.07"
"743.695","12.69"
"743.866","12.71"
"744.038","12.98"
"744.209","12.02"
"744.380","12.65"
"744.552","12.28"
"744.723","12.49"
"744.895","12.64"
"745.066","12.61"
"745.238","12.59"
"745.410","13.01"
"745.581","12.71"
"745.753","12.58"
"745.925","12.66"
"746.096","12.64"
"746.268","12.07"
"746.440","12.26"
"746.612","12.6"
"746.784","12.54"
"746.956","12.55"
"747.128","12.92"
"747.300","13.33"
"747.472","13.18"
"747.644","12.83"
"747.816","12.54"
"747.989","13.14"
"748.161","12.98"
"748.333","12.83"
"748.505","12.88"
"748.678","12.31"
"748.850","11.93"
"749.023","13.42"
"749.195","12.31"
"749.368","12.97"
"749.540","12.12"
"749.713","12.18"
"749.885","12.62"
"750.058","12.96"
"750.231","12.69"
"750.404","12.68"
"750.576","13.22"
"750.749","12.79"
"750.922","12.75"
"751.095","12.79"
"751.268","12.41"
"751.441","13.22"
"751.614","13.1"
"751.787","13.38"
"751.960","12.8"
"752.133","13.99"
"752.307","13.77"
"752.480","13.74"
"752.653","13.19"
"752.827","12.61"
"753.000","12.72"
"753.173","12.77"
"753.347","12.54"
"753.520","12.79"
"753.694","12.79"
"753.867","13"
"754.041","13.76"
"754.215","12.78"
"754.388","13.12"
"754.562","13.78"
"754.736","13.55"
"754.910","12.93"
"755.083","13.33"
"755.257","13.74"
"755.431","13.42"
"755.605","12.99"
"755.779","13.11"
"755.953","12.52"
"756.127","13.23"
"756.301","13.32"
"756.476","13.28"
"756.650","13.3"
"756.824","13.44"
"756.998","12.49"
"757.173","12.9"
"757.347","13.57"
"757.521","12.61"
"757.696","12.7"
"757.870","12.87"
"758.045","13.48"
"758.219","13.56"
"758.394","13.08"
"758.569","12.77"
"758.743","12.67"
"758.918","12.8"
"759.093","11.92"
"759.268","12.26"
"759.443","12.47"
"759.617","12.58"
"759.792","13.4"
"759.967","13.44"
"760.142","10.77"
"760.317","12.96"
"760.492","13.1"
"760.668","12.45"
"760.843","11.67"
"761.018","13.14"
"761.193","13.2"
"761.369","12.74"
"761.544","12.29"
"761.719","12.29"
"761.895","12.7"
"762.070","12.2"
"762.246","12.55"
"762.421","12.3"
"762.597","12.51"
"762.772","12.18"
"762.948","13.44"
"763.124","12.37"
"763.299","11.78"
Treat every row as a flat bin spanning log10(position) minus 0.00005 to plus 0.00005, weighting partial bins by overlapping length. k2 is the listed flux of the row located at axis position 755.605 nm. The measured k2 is 12.99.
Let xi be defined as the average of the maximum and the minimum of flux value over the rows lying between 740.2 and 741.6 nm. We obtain 12.7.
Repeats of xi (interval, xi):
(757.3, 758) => 13.1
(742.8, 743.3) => 12.5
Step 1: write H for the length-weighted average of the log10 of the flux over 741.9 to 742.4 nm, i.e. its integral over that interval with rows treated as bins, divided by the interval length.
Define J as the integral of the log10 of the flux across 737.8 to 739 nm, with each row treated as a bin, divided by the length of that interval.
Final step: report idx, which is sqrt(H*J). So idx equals 1.088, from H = 1.08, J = 1.09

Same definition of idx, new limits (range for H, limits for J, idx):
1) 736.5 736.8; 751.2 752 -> 1.087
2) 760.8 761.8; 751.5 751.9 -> 1.111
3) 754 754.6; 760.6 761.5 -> 1.112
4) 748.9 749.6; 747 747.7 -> 1.109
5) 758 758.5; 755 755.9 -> 1.124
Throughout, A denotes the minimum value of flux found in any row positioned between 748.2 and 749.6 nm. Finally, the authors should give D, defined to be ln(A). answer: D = 2.48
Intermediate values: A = 11.93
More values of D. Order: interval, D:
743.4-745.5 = 2.49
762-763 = 2.50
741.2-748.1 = 2.44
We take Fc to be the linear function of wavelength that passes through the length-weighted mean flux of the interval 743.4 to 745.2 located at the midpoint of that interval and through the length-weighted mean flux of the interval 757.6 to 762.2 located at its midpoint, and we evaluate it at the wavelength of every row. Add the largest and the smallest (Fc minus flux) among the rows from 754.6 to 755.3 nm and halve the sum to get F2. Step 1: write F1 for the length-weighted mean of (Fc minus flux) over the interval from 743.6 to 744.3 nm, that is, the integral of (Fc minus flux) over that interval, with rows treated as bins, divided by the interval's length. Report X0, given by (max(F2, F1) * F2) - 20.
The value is -19.9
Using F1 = -0.08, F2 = -0.71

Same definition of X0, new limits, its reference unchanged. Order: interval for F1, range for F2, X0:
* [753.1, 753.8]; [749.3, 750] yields -20.0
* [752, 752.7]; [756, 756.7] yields -19.6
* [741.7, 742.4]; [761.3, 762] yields -19.9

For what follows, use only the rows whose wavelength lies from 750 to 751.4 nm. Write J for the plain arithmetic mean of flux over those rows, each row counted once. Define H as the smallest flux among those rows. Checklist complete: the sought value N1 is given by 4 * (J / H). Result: 4.12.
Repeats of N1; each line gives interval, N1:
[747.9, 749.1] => 4.29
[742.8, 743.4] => 4.04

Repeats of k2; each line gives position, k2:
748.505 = 12.88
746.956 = 12.55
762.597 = 12.51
